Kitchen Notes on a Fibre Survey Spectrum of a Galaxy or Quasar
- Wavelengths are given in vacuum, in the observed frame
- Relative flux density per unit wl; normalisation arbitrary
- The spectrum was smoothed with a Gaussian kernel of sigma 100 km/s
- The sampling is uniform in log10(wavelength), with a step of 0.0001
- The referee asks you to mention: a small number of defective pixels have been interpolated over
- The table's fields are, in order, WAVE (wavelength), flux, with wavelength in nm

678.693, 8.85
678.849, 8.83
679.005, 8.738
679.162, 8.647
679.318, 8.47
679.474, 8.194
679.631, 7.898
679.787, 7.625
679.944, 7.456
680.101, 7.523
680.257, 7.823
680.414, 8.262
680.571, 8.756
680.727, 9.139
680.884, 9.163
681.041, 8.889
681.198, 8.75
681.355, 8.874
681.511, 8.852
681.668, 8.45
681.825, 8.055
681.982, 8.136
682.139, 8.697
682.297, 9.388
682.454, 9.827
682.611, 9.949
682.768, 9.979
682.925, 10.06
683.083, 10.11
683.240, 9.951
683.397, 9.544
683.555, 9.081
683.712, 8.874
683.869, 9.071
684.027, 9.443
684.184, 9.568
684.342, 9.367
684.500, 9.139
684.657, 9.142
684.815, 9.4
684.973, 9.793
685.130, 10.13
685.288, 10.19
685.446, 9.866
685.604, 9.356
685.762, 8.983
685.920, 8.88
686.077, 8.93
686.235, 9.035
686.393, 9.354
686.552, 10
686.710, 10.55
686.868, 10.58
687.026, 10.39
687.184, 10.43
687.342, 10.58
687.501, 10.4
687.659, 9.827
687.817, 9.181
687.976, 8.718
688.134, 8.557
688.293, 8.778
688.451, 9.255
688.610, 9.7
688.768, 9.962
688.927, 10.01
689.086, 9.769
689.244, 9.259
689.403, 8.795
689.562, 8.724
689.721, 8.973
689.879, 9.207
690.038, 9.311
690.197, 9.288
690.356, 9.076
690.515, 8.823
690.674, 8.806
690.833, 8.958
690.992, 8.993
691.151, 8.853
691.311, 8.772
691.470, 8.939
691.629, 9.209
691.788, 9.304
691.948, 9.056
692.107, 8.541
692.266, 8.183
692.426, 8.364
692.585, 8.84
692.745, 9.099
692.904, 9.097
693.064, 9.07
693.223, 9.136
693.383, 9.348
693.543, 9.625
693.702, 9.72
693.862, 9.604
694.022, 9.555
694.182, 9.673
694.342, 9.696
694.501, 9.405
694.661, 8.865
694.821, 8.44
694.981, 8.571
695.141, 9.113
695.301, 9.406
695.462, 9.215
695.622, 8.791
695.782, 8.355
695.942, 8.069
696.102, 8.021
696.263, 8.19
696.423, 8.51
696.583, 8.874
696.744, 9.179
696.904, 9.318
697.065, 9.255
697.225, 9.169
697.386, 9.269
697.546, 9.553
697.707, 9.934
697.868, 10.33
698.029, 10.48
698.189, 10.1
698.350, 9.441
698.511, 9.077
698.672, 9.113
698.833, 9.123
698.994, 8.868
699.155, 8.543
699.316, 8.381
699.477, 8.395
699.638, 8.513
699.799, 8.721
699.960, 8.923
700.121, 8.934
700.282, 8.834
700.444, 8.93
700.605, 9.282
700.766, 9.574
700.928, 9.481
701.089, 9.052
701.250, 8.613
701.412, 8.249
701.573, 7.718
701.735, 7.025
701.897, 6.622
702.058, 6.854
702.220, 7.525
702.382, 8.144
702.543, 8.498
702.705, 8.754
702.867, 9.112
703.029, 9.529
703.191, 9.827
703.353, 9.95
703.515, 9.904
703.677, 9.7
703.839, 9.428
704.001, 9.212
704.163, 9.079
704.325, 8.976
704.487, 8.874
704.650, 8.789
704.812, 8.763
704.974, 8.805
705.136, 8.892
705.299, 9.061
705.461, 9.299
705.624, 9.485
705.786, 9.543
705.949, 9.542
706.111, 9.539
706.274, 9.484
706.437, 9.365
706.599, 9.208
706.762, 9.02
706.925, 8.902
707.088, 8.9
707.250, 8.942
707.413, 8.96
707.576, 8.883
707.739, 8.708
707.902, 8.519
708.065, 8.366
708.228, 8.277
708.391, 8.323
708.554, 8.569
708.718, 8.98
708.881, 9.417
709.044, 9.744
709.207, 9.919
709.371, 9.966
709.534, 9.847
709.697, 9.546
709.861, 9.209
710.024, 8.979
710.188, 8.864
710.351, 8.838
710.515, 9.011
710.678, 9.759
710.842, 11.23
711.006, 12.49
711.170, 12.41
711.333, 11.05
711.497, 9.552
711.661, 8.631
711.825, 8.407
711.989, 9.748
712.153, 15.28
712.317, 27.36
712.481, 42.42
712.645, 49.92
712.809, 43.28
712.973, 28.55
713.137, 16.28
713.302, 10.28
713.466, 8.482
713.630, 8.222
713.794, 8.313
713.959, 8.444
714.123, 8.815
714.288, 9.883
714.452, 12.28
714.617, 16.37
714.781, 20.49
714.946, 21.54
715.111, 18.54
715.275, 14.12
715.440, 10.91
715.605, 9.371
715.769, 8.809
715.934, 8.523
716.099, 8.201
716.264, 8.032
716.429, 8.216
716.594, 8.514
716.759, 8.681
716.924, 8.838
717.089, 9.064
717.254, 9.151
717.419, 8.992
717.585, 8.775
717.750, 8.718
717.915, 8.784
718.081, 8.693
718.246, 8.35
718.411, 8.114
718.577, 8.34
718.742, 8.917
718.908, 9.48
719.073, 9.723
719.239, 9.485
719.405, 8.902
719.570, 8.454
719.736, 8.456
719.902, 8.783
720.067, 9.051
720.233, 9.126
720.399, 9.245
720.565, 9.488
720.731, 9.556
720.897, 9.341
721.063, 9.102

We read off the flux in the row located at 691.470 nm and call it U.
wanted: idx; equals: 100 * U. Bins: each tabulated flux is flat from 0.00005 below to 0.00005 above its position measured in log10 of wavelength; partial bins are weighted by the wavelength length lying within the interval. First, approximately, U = 8.939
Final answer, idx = 894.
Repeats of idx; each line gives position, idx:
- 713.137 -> 1628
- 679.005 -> 874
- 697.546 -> 955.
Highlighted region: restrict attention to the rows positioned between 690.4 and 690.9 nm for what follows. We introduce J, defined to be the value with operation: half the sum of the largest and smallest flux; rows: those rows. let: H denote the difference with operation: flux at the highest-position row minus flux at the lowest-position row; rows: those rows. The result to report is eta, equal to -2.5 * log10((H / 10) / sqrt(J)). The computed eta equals 5.9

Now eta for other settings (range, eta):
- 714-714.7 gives 1.7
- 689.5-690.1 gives 4.3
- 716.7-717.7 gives 6.3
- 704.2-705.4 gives 6.4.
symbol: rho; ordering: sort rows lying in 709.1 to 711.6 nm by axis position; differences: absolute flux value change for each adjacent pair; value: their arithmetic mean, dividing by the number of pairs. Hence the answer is 0.55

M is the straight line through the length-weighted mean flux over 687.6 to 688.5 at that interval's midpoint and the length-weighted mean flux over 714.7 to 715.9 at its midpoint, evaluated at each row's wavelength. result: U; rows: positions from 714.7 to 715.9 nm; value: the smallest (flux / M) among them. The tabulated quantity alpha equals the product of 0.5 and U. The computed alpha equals 0.30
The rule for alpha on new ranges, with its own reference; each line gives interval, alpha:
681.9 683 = 0.52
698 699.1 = 0.39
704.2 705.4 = 0.35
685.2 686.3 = 0.52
